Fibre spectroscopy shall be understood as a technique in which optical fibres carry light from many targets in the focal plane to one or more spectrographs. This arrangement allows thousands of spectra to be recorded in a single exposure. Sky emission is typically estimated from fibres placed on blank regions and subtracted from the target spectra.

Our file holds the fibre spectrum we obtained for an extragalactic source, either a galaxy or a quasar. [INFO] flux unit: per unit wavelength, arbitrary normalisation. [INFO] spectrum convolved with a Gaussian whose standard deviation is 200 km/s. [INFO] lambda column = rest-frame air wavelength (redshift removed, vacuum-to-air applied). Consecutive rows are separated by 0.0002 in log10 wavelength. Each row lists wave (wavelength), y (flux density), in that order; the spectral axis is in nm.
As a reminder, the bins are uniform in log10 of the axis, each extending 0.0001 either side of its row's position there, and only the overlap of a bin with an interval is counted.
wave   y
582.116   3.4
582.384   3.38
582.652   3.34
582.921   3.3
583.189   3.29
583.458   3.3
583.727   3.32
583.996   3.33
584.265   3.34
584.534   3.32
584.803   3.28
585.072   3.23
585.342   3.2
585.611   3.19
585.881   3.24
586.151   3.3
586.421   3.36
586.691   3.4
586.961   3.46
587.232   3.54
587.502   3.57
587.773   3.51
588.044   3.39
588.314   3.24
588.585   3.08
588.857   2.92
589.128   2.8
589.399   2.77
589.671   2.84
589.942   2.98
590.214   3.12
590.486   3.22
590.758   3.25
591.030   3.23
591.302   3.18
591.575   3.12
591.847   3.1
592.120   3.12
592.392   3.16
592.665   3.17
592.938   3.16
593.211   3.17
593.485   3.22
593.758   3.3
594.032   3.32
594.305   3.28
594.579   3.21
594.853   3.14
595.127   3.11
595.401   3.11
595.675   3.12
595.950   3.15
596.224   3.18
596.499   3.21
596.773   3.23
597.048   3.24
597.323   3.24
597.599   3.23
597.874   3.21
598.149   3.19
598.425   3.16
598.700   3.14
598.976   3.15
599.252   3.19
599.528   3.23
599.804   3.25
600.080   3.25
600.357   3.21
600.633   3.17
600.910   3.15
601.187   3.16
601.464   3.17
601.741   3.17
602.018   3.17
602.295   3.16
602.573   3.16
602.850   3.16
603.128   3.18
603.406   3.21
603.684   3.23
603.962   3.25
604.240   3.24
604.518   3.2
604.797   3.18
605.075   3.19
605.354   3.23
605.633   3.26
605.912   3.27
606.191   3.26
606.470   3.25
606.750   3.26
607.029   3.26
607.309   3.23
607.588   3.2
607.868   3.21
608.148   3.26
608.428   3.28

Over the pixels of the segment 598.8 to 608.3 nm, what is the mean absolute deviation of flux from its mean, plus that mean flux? 3.244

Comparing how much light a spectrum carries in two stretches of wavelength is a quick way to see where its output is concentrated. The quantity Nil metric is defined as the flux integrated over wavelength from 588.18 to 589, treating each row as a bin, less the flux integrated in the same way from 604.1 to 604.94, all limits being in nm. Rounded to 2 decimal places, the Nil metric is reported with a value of -0.17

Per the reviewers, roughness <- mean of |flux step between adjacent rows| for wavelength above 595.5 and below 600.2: 0.021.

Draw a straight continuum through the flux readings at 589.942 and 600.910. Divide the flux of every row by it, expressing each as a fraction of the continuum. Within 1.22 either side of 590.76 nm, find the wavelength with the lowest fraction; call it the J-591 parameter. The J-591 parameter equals 589.671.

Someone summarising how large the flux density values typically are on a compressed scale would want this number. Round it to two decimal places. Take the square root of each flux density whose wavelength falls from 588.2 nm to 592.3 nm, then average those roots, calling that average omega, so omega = 1.75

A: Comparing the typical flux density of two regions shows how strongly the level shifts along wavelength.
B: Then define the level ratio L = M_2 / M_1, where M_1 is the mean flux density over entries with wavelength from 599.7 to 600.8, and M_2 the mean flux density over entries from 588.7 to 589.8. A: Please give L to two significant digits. 0.88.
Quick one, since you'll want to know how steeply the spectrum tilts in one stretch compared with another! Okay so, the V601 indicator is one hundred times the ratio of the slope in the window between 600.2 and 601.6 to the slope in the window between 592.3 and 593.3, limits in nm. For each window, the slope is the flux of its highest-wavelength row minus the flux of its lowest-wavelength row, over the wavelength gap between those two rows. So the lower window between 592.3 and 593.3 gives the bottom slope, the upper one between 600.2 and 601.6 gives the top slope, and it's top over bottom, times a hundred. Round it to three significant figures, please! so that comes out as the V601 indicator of -296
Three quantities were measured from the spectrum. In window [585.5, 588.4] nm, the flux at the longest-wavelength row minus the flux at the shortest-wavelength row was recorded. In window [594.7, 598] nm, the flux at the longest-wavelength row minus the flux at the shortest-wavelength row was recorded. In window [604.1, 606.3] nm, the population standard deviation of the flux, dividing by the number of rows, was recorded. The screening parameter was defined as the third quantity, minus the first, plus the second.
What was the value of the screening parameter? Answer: 0.1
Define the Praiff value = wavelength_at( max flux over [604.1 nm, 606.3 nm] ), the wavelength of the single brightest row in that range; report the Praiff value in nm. 605.912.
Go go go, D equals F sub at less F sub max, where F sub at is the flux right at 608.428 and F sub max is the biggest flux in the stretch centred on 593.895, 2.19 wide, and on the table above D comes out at -0.040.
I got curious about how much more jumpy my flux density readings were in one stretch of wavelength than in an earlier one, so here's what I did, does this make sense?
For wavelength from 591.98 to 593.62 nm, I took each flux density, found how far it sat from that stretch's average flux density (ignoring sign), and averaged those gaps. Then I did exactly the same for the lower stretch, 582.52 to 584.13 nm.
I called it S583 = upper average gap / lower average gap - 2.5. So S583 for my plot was -1.3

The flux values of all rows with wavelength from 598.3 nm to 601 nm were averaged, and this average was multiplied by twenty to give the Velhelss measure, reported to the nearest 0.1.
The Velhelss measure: 63.8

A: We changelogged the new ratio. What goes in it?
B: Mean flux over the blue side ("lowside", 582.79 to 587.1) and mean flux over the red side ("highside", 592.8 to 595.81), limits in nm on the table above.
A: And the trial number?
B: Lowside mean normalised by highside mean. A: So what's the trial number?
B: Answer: 1.03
